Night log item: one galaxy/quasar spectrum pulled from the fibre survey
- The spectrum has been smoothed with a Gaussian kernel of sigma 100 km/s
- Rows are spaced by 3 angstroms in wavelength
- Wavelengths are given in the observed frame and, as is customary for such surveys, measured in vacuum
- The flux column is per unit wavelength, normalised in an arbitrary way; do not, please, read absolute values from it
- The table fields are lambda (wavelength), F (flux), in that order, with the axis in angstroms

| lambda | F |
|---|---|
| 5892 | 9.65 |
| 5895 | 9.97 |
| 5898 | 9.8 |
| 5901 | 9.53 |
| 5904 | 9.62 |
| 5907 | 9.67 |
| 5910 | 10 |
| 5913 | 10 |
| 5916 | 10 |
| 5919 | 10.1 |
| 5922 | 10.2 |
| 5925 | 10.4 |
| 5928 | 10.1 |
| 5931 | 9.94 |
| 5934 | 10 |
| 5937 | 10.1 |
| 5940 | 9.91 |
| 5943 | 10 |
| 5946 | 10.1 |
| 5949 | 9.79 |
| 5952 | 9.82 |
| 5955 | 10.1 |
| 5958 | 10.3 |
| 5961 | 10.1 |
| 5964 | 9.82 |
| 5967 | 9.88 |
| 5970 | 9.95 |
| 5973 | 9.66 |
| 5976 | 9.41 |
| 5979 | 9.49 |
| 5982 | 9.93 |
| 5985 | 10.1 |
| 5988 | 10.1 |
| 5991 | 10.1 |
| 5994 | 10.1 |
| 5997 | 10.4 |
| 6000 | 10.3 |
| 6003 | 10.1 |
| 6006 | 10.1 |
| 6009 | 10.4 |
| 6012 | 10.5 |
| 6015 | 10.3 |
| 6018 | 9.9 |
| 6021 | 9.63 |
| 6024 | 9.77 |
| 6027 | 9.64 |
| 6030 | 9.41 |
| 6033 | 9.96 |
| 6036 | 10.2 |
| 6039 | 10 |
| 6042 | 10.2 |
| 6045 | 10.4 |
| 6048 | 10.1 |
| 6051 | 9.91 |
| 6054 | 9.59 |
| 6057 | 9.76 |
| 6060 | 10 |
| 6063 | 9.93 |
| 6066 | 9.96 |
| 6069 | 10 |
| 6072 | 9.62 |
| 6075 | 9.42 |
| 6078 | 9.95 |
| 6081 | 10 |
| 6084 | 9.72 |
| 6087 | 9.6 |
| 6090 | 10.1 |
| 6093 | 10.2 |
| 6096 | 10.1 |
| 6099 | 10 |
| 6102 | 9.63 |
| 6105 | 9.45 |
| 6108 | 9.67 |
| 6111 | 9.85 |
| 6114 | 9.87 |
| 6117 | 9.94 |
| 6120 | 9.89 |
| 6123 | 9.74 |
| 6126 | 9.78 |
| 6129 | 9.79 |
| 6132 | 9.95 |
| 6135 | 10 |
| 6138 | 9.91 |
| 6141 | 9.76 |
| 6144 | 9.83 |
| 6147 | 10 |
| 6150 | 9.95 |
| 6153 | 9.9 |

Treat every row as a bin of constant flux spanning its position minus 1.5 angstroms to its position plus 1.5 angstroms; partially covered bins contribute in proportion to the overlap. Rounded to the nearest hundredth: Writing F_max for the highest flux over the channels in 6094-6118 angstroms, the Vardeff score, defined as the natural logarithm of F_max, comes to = 2.31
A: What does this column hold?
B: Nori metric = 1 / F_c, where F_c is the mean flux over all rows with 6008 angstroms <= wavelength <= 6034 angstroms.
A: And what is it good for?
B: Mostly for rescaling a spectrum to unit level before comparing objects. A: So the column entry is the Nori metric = 0.101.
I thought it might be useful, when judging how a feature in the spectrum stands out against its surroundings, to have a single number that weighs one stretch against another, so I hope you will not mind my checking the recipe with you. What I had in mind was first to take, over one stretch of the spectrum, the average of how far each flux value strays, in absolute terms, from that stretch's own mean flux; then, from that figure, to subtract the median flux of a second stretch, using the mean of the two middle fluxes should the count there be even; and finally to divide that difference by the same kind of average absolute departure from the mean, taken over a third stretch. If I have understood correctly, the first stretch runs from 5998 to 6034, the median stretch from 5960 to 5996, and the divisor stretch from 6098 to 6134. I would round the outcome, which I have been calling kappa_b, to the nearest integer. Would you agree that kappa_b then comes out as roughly -80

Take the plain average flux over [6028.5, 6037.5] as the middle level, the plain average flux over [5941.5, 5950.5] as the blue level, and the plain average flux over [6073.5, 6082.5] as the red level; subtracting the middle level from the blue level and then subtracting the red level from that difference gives -9.7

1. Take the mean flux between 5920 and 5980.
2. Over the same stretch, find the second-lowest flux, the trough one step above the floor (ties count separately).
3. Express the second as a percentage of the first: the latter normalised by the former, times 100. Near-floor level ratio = 95.3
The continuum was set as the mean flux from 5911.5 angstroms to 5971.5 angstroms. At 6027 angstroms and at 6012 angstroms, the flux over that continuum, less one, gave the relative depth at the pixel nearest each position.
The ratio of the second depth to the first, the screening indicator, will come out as -1.2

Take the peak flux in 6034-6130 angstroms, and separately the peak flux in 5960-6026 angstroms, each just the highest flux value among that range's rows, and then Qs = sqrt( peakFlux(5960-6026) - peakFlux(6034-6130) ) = 0.32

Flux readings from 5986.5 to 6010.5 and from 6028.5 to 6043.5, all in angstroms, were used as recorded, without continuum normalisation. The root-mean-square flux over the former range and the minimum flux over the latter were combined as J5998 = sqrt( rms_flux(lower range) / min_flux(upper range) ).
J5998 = 1.04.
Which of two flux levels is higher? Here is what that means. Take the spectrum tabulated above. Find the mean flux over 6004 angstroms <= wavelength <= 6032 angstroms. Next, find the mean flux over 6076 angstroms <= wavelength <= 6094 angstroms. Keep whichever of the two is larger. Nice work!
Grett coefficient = 10.0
